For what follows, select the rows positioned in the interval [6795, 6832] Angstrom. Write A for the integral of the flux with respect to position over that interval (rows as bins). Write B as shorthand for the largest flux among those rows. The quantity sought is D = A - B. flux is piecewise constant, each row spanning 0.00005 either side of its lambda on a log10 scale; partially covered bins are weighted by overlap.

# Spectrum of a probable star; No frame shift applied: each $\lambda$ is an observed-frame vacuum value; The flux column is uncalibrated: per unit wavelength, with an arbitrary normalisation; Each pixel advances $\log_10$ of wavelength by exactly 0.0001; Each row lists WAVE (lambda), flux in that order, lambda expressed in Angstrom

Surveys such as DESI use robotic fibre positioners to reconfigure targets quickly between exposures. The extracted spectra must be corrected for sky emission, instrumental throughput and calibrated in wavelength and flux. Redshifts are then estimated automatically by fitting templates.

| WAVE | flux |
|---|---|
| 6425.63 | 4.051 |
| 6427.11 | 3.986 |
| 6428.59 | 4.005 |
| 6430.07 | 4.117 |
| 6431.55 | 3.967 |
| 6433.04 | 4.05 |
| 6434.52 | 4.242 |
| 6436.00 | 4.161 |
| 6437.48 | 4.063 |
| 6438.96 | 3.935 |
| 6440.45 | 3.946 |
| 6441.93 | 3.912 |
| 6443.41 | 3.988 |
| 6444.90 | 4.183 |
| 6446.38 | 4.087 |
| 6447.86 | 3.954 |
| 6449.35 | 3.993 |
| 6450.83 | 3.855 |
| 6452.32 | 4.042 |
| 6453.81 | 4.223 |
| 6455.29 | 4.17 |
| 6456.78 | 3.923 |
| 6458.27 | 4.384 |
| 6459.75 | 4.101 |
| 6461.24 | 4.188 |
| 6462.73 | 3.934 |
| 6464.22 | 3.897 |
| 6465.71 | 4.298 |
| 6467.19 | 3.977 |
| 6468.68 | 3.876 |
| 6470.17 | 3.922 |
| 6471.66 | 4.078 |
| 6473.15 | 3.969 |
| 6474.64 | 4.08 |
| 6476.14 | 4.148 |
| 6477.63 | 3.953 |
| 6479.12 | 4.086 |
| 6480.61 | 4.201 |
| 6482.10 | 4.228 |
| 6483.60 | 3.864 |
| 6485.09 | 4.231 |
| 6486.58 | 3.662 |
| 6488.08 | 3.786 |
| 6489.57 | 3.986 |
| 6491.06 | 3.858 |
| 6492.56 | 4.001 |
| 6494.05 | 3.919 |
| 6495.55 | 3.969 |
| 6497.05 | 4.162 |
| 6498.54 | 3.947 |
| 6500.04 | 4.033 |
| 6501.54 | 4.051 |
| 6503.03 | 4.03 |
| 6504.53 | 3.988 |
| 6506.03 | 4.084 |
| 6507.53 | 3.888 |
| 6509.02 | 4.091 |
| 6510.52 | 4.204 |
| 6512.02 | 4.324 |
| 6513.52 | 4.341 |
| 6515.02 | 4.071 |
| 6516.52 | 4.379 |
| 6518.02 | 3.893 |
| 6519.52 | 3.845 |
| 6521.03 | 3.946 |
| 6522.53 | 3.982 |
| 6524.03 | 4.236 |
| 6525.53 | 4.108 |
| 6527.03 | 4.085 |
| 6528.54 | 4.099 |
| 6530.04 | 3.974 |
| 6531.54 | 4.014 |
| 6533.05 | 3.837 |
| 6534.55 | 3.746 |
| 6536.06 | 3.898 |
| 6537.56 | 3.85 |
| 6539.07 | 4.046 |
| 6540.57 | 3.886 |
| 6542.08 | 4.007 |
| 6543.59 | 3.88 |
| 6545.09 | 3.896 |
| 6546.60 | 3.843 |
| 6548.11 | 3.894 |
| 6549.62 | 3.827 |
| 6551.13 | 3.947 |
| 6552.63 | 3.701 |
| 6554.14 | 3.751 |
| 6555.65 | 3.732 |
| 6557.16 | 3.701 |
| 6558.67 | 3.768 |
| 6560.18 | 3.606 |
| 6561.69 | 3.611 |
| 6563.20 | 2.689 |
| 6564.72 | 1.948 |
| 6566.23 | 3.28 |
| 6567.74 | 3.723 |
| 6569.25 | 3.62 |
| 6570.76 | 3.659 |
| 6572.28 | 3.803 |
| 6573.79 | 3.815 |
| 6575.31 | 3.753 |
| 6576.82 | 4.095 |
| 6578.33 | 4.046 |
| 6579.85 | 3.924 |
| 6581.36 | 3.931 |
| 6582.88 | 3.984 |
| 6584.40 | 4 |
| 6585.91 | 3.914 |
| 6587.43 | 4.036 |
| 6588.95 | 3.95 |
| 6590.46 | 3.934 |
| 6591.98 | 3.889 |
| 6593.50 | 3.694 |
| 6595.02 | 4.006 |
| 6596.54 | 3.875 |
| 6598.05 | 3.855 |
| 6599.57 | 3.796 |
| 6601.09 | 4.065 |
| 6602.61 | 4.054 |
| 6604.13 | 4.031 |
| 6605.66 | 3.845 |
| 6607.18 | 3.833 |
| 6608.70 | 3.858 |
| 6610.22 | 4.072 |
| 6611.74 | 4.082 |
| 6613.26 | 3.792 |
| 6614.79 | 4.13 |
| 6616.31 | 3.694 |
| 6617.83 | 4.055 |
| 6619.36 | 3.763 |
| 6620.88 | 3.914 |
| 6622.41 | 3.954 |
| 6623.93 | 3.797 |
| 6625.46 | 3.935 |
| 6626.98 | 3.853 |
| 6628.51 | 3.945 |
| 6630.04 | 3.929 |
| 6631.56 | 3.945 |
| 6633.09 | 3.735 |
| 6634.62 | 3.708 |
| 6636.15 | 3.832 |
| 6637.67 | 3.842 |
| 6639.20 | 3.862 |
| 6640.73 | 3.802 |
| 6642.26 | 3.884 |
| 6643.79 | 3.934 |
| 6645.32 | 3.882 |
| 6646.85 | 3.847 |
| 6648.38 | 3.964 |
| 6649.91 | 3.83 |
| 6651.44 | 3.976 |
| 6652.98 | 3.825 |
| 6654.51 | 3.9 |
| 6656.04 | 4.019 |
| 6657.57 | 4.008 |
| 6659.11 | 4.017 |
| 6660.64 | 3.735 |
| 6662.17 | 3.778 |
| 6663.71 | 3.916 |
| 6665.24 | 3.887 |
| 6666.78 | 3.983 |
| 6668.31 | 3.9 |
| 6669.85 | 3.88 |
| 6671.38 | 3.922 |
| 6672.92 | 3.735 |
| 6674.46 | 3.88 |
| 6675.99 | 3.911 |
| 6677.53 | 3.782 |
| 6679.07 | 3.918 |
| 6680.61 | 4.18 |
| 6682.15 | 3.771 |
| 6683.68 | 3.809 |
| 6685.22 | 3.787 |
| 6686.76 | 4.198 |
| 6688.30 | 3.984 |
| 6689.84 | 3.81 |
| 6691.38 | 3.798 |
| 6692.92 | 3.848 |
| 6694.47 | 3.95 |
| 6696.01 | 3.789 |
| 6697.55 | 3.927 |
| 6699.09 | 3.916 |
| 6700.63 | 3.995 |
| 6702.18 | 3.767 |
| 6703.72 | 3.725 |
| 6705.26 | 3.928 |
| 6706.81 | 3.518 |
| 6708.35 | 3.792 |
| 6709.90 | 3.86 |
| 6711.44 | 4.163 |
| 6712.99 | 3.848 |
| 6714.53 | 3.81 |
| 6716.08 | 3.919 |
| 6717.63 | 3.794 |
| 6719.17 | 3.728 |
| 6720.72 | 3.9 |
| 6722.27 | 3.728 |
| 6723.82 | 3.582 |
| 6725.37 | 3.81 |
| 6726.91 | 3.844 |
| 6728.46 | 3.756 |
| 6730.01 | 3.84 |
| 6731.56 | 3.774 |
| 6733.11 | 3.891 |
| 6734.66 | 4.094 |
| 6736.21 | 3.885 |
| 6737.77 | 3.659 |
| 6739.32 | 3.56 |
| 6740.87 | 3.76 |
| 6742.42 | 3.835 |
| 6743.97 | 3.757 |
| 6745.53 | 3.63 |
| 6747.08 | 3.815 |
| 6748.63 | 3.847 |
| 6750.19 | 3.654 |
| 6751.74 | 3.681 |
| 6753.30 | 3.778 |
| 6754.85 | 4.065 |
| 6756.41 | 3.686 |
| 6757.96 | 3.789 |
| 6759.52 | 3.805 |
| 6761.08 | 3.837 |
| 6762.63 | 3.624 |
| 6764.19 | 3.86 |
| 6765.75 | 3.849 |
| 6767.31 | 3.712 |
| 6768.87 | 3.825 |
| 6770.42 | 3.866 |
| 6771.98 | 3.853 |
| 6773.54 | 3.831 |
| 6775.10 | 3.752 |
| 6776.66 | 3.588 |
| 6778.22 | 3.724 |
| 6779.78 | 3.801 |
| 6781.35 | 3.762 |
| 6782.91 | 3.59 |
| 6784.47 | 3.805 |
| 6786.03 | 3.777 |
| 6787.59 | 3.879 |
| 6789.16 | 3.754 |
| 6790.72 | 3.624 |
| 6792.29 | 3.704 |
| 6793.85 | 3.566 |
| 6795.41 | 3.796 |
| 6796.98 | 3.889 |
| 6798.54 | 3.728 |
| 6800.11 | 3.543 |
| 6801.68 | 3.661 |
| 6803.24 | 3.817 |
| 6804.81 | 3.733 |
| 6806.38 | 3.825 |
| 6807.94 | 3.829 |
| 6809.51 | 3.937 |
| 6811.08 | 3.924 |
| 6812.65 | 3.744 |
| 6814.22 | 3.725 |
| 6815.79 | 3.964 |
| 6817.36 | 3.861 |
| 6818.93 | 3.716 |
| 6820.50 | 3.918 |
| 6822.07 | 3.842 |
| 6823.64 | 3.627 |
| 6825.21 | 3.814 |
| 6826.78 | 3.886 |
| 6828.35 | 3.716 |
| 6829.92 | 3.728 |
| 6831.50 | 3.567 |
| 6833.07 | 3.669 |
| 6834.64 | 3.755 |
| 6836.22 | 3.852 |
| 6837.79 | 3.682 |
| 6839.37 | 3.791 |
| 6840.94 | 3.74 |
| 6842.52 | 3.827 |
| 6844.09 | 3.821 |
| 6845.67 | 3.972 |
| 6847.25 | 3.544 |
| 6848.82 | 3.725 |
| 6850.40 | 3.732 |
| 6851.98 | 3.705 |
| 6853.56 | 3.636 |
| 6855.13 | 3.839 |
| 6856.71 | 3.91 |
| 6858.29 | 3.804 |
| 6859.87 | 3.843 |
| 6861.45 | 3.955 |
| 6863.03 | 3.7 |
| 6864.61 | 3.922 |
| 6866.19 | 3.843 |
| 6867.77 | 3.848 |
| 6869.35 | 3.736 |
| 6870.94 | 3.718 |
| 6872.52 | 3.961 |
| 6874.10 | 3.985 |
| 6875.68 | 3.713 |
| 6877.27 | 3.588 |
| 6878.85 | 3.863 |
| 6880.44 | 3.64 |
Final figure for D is 136.0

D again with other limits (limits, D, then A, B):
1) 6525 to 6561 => 135.5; 140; 4.108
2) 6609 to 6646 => 139.8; 144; 4.13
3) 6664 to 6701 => 140.0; 144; 4.198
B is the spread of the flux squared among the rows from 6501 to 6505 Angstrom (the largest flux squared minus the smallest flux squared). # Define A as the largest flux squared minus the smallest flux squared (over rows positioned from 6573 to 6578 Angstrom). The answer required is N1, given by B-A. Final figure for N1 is -2.2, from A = 2.7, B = 0.5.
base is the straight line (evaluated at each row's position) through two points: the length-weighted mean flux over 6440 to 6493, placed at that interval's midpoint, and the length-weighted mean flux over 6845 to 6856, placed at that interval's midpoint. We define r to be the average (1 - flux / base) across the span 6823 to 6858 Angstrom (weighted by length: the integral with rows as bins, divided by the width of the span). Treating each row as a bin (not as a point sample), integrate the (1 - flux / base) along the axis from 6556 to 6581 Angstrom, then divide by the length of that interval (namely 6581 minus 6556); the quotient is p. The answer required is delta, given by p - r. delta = 0.098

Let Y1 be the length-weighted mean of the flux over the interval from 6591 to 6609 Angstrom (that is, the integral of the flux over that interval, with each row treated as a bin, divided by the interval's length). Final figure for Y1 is 3.90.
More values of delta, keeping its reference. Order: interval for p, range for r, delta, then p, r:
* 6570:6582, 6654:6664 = 0.024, 0.017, -0.007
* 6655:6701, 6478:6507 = -0.010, -0.009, 0.001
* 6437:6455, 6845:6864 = 0.019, 0.006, -0.013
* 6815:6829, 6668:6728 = -0.015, -0.016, -0.001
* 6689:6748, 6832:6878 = 0.020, 0.005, -0.014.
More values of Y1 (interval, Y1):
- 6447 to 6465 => 4.05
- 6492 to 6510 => 4.02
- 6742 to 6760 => 3.78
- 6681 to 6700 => 3.89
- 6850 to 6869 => 3.81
